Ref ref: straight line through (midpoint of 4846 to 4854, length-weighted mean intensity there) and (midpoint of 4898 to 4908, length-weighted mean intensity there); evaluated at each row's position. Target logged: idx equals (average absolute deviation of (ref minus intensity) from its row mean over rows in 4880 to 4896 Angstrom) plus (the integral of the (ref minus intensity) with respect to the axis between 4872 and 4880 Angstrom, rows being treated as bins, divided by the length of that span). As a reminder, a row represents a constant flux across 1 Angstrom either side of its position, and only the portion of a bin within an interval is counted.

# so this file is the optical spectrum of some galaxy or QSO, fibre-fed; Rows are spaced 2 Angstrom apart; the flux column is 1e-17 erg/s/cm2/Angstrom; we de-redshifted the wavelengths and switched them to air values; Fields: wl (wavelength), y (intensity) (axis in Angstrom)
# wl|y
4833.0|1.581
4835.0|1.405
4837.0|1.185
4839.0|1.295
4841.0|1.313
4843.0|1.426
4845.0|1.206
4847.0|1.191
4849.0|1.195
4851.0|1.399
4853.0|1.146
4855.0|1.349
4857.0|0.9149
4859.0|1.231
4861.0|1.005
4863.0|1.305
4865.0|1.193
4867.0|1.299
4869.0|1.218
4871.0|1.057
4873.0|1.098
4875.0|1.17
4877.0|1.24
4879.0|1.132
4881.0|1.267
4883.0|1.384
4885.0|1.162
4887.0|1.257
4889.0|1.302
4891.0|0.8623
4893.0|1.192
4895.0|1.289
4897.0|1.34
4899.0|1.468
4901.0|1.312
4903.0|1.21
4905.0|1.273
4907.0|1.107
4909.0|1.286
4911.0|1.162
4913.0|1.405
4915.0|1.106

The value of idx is 0.20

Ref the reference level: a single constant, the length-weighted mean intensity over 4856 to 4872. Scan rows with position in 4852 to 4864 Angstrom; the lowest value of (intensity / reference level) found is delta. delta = 0.79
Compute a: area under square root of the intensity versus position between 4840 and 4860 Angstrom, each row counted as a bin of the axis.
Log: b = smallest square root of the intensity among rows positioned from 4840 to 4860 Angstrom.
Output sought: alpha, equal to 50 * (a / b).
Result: 1161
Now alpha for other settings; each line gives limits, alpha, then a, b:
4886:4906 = 1202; 22.3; 0.93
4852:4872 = 1130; 21.6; 0.96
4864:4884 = 1067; 21.9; 1.03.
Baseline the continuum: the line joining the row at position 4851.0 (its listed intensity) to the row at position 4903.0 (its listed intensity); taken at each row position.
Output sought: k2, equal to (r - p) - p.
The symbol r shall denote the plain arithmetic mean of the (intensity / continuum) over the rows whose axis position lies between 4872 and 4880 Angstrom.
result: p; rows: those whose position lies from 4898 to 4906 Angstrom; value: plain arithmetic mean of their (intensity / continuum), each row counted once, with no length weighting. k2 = -1.28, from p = 1.08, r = 0.887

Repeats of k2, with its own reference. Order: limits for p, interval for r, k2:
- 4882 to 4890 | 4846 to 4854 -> -1.13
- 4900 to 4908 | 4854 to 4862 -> -1.21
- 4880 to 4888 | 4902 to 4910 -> -0.97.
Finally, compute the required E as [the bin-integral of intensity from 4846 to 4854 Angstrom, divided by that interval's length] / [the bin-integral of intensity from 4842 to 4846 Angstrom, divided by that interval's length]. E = 0.94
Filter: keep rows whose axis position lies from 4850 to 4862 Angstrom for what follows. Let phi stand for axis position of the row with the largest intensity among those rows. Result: 4851.0 Angstrom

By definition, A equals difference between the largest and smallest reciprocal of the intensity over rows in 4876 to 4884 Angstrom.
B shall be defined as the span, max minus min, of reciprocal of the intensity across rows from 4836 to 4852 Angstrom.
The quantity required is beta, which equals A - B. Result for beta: 0.02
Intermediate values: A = 0.161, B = 0.14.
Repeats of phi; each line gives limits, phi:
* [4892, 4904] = 4899.0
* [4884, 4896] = 4889.0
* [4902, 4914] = 4913.0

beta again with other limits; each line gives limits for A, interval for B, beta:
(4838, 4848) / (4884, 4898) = -0.28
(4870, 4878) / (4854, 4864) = -0.21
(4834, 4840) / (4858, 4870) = -0.10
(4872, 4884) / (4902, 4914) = 0.00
